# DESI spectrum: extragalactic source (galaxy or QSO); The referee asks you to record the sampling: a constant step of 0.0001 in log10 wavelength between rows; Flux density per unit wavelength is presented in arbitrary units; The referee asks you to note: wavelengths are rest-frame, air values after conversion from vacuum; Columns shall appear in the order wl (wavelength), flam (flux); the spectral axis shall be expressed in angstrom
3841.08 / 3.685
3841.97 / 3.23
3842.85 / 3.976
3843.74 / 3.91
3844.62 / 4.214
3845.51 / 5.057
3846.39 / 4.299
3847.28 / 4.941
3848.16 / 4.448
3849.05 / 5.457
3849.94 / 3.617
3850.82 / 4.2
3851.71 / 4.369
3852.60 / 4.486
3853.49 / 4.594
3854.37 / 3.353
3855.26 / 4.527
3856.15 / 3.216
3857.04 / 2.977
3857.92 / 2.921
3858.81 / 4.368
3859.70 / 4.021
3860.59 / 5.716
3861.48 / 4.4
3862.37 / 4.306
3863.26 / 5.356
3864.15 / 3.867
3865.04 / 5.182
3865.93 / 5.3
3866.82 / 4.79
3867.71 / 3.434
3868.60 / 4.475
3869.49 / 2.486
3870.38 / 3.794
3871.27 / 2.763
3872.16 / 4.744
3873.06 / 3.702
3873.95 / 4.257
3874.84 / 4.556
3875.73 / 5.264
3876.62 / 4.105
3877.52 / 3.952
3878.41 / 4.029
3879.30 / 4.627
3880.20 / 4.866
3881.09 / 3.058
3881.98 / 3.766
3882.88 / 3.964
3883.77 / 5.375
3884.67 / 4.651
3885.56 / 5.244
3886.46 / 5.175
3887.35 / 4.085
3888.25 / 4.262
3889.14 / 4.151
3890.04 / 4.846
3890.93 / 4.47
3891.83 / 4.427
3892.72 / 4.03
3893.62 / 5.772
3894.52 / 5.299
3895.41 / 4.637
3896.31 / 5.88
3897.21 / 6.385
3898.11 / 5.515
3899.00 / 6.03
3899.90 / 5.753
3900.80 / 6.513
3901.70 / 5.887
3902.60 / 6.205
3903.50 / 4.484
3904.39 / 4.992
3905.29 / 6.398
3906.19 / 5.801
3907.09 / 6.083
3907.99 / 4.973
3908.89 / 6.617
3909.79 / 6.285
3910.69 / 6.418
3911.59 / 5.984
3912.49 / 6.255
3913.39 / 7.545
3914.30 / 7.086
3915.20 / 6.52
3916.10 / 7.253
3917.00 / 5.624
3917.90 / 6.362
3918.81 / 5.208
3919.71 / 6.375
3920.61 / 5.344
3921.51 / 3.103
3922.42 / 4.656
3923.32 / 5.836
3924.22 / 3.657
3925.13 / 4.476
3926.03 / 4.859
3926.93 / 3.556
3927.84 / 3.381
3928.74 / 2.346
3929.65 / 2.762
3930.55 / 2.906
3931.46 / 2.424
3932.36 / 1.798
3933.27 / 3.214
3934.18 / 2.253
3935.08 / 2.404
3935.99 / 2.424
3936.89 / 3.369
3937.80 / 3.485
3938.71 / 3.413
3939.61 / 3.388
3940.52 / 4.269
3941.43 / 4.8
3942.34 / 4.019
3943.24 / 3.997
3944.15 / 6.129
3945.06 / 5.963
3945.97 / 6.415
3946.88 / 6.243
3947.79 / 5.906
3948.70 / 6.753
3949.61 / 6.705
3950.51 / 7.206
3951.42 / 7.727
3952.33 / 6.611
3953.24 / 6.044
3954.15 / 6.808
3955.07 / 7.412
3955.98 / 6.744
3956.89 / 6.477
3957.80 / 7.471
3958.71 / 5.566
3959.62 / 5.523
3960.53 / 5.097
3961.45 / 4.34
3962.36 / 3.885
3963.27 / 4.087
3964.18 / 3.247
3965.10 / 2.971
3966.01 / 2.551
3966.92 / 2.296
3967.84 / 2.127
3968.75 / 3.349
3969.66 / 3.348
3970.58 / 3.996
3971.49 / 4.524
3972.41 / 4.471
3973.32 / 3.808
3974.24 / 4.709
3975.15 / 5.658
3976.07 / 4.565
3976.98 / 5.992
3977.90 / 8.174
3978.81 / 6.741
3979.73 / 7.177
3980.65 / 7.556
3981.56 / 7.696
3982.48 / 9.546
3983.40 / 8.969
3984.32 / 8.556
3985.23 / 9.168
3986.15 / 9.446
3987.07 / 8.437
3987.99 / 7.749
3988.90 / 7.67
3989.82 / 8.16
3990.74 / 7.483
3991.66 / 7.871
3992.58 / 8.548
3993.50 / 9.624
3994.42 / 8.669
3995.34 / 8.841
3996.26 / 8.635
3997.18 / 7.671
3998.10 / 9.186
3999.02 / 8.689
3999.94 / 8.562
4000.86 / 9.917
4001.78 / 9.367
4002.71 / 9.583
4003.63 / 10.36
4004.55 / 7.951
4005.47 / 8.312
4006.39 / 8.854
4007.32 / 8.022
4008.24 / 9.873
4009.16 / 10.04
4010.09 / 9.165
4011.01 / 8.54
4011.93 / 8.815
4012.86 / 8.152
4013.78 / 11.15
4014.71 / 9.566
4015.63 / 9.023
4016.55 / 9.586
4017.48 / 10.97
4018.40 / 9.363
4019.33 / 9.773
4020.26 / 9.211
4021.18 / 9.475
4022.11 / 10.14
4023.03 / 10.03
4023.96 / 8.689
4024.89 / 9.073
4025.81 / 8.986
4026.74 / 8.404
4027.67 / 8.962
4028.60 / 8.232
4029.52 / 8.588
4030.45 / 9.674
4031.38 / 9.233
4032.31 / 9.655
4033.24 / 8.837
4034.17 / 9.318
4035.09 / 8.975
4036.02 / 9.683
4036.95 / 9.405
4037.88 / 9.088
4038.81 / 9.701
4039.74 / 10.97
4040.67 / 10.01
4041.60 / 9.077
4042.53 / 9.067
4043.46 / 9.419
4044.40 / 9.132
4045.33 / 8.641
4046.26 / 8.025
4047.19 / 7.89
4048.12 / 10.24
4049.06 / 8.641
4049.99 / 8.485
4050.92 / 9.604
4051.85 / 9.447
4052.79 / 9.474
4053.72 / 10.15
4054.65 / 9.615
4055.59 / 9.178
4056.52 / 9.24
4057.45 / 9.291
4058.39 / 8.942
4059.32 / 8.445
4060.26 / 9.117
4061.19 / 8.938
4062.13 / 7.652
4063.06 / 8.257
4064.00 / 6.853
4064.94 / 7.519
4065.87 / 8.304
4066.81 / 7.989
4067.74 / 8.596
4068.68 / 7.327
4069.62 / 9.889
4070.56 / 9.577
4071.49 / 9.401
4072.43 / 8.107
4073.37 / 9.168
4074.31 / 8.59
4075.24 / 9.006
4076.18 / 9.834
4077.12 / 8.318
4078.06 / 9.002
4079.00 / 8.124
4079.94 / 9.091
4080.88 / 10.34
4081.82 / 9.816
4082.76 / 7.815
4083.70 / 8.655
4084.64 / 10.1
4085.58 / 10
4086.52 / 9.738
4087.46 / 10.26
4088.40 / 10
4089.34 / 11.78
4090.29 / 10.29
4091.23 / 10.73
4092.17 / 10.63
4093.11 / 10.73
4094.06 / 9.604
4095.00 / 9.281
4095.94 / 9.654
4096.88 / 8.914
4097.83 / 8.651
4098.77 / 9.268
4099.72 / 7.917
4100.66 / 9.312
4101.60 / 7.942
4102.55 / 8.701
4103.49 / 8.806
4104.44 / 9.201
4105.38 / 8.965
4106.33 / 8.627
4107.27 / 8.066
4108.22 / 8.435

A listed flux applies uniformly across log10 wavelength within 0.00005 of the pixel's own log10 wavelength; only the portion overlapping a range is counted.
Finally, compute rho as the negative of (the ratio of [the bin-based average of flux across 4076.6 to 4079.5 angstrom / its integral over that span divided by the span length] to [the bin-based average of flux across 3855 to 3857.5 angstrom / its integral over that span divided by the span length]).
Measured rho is -2.4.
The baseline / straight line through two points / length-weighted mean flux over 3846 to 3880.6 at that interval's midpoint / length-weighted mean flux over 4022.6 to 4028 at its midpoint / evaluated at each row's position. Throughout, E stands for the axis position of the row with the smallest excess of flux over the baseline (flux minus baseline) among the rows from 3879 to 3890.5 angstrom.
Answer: 3881.09 angstrom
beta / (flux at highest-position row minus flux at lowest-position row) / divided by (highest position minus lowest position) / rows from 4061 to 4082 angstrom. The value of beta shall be 0.04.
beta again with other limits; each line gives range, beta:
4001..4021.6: 0.01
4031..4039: 0.06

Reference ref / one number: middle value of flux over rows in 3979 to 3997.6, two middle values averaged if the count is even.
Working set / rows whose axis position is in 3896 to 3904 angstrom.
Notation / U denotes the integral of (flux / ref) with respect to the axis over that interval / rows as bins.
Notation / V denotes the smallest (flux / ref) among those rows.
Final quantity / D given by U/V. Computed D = 10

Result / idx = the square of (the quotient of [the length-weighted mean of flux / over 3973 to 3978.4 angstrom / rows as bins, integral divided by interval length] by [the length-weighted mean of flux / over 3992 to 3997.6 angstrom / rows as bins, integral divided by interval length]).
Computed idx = 0.4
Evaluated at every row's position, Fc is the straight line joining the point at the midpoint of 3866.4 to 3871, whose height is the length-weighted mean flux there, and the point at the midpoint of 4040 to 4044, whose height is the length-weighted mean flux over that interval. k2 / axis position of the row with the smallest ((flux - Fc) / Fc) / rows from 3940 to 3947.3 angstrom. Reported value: 3943.24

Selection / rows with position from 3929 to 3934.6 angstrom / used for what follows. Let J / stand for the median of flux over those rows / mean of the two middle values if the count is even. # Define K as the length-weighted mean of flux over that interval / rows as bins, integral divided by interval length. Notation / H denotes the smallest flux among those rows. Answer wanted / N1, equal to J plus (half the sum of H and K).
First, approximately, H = 1.798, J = 2.6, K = 2.6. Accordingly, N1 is 5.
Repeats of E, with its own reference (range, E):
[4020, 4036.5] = 4028.60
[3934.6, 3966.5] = 3966.01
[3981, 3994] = 3990.74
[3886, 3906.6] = 3892.72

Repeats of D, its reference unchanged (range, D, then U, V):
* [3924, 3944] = 37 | 7.9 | 0.2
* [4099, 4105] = 7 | 6.1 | 0.9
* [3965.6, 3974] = 14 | 3.4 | 0.3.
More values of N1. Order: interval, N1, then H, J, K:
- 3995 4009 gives 17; 7.671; 8.8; 8.9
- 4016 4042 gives 18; 8.232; 9.3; 9.4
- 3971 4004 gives 14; 3.808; 8.3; 7.8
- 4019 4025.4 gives 19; 8.689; 9.5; 9.5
